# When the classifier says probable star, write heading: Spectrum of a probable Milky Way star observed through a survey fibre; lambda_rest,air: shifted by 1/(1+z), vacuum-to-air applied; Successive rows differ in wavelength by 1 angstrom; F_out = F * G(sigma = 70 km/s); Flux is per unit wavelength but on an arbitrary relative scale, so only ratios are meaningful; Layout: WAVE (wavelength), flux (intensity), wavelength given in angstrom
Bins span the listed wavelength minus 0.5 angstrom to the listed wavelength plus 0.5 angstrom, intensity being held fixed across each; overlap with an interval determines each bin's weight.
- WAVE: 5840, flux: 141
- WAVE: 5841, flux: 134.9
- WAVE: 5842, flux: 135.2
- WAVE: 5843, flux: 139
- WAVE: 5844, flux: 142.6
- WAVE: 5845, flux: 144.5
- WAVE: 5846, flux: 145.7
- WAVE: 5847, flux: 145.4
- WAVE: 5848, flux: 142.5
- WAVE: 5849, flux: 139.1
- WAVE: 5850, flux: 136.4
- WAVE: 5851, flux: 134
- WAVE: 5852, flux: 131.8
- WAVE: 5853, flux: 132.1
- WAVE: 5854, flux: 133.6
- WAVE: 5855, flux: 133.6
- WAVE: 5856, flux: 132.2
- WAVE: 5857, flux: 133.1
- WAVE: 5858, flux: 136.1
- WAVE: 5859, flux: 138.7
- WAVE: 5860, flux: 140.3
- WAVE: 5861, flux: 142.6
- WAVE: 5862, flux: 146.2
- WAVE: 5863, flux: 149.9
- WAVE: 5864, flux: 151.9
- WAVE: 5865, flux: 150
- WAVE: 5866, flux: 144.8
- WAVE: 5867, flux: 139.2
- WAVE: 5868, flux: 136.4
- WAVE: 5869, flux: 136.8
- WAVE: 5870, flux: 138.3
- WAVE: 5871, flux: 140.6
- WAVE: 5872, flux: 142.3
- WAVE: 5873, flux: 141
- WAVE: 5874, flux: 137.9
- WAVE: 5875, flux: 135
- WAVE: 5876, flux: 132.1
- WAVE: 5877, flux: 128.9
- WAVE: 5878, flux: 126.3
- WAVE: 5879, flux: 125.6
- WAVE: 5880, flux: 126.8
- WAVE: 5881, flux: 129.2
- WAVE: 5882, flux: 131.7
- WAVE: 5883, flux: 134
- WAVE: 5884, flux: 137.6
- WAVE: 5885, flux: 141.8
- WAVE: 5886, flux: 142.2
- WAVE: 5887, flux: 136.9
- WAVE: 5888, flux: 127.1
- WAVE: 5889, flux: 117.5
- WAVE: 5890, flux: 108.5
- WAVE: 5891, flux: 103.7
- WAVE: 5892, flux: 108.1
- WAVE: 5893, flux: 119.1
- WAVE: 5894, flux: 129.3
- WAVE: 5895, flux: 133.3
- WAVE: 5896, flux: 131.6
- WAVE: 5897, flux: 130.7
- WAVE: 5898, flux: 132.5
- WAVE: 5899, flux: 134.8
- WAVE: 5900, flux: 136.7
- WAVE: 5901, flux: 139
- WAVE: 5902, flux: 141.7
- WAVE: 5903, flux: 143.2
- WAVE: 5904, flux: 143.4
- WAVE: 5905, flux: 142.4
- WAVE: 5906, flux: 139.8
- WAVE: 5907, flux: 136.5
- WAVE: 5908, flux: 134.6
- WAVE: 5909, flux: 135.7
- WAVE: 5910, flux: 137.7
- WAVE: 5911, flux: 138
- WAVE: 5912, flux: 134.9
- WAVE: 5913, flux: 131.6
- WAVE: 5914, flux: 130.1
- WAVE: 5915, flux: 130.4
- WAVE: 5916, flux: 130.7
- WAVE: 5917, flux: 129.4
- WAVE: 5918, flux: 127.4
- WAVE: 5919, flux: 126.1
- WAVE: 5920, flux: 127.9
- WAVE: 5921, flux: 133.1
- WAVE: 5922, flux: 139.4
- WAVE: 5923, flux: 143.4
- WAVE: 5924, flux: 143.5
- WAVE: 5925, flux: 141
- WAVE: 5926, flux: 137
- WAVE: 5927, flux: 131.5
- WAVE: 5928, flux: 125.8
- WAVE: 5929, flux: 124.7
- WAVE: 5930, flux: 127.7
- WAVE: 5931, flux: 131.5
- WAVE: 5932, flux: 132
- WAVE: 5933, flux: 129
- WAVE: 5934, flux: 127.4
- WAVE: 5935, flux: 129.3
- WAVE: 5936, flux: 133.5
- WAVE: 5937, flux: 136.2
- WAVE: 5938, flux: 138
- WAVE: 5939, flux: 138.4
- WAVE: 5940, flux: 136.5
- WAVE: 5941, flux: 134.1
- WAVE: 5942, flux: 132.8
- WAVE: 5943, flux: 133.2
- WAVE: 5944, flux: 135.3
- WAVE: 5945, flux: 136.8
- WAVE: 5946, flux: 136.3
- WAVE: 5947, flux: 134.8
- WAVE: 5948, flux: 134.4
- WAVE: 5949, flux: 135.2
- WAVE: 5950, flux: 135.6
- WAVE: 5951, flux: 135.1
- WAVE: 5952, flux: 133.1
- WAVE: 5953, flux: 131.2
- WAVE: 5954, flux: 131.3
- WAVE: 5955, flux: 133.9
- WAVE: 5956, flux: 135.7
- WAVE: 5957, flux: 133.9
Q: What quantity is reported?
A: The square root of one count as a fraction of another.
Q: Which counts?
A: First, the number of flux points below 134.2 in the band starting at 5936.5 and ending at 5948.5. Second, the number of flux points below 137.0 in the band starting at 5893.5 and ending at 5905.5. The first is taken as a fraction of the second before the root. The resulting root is 0.65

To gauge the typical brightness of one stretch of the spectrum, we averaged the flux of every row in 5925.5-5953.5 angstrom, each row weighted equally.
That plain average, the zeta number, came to 133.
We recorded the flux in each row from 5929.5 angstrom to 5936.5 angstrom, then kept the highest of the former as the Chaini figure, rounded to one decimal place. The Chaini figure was 133.5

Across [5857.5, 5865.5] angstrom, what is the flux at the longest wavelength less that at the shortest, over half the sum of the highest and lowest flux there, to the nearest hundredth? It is 0.10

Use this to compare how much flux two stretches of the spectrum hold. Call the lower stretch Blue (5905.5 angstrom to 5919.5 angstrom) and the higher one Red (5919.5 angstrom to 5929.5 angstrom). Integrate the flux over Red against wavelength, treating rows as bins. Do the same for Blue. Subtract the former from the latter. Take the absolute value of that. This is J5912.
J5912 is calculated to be 516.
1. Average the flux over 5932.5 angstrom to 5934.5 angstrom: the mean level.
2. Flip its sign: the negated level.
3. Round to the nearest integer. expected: -128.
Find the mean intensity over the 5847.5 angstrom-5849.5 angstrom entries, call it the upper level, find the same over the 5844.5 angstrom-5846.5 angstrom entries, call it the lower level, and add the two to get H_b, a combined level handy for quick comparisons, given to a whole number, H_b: 286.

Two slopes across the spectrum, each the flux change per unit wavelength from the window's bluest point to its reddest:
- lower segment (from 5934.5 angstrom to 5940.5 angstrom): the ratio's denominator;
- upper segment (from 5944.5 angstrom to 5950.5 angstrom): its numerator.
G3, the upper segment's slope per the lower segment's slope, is -0.2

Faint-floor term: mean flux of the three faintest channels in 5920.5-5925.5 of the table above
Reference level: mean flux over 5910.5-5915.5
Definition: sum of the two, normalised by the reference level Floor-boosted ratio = 2.04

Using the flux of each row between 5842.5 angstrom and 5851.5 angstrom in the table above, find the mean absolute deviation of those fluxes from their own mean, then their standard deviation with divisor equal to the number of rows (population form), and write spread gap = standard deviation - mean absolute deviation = 0.43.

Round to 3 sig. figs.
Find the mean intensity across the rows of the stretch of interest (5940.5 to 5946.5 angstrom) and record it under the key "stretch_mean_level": 135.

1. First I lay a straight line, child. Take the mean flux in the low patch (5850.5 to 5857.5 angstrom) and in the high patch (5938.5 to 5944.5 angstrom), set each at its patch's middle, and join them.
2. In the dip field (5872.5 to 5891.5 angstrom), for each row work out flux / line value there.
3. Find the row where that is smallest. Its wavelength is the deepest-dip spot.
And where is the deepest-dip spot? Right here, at 5891 angstrom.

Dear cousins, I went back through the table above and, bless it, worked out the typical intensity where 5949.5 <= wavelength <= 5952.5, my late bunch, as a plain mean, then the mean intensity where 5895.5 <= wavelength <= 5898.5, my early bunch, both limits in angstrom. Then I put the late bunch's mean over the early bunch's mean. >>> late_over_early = 1.023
